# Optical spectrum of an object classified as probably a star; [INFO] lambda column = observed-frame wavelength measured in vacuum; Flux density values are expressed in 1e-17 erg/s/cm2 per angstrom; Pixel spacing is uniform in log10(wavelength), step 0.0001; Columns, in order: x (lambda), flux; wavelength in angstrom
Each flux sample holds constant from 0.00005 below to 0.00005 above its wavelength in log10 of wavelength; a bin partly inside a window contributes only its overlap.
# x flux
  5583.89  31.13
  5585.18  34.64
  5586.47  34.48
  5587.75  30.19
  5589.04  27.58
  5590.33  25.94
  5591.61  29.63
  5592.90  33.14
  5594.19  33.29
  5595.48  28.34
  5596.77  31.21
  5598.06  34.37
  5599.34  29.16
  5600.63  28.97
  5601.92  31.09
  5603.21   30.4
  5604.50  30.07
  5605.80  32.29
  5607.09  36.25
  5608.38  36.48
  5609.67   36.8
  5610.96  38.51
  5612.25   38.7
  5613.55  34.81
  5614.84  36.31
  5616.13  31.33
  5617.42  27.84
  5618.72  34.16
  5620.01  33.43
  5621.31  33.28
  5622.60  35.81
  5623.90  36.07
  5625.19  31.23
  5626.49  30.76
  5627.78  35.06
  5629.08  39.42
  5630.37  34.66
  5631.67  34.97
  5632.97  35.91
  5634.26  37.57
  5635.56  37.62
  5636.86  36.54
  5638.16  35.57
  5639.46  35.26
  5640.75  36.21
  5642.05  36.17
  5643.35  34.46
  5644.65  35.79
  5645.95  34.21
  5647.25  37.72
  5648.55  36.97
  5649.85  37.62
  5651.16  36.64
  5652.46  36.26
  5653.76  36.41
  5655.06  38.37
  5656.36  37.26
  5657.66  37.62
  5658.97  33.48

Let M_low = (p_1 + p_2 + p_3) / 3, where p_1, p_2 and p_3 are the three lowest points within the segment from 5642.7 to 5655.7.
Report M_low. 35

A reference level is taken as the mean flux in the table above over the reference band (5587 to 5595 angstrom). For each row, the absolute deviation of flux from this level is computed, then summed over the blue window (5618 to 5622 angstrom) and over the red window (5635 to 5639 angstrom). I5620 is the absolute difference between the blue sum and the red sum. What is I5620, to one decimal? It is 8.9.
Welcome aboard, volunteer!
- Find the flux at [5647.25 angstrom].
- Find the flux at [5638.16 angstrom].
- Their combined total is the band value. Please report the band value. 73.3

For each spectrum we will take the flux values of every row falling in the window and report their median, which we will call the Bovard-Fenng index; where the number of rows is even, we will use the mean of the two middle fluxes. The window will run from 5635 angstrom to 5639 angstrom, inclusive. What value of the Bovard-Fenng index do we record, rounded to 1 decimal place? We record 36.5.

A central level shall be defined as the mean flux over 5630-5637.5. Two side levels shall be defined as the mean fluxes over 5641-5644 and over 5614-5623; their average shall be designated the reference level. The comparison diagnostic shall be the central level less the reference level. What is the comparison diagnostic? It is 2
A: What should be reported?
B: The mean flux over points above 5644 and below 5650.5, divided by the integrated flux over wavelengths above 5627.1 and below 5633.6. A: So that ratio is 0.156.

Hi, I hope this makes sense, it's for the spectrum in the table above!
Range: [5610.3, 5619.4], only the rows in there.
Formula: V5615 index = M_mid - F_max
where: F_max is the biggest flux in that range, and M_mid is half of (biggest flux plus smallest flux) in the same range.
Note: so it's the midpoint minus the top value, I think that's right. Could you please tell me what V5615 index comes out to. -5.4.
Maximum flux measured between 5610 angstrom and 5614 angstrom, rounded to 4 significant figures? 38.70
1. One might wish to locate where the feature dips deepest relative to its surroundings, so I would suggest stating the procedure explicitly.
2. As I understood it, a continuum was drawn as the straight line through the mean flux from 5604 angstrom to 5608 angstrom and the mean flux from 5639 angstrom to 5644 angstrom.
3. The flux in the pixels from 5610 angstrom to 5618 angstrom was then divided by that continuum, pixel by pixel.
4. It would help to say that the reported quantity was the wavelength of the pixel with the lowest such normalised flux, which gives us 5617.42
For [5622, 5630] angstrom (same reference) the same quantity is 5626.49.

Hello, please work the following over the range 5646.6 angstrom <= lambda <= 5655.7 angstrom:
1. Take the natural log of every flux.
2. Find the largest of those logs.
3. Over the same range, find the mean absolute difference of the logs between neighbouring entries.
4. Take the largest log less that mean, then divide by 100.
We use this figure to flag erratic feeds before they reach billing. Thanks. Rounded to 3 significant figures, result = 0.0363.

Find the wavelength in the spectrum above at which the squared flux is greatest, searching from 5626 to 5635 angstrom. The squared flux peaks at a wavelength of 5629.08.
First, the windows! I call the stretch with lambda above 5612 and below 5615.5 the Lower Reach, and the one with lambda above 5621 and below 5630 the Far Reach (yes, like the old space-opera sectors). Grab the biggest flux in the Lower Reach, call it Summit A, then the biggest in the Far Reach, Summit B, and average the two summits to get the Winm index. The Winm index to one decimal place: 39.1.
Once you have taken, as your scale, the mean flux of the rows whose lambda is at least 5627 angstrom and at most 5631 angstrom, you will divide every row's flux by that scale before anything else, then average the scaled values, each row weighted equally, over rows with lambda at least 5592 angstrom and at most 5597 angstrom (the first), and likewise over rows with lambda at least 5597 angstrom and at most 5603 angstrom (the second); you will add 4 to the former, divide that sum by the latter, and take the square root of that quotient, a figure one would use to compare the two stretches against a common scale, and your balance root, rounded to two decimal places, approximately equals 2.39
